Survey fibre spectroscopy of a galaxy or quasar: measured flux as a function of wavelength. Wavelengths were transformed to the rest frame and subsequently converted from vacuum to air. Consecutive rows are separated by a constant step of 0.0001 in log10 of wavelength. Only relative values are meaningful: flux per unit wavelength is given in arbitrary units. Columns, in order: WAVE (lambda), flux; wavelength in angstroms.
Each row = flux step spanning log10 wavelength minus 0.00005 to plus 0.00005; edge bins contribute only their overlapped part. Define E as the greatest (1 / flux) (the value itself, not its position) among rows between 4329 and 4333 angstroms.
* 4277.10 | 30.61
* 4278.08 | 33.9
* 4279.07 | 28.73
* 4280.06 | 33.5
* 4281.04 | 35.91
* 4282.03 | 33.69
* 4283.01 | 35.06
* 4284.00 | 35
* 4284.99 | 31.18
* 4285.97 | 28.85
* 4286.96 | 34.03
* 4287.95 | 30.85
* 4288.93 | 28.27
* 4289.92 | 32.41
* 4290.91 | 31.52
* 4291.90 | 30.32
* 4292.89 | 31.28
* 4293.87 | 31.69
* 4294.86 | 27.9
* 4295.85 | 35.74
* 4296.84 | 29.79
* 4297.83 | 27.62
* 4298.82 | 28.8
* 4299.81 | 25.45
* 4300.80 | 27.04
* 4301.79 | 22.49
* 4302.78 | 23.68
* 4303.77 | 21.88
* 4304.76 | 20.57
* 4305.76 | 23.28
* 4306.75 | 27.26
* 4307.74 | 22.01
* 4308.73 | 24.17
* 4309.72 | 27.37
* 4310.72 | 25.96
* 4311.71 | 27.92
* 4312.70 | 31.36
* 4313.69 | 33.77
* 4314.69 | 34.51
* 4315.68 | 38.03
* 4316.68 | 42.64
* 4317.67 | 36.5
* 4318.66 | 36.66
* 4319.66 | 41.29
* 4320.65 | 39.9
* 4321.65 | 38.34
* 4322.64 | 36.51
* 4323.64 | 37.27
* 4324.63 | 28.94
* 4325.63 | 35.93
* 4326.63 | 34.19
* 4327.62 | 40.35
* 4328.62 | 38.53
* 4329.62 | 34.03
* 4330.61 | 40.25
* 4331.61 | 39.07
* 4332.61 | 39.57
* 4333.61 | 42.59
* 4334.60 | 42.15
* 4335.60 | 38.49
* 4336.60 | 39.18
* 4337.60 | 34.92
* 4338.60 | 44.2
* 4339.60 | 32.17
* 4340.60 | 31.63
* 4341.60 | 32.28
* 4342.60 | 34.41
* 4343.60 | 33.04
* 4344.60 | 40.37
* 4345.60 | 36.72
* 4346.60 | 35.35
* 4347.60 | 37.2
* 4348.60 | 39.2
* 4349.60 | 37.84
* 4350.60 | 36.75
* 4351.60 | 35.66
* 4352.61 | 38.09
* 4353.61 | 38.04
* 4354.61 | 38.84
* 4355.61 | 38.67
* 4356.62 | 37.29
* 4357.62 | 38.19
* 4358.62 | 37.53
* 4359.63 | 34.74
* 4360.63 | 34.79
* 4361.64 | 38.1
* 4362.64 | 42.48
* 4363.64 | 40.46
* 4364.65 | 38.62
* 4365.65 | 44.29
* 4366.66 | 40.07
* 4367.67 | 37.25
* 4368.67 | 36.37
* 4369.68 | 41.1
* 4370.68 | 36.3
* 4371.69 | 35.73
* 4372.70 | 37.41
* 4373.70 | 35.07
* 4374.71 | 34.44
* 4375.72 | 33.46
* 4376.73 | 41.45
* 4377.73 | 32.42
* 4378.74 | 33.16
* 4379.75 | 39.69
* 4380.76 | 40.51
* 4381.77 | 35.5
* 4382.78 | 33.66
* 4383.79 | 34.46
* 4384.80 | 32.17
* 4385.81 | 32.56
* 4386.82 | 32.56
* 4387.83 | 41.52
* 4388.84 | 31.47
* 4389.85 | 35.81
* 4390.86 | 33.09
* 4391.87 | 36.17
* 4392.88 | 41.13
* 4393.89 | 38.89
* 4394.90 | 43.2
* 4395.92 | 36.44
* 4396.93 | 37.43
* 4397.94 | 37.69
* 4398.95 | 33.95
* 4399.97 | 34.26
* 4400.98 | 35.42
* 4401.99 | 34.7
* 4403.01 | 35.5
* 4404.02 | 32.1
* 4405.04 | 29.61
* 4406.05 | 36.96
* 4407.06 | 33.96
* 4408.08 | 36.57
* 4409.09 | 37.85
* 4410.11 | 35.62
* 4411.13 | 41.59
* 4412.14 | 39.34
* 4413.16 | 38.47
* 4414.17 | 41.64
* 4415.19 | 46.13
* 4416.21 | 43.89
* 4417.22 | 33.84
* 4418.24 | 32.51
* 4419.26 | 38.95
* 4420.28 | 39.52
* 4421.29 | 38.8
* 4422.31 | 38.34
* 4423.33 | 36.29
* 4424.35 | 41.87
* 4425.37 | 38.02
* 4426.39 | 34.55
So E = 0.0294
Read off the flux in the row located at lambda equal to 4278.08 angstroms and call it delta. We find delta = 33.9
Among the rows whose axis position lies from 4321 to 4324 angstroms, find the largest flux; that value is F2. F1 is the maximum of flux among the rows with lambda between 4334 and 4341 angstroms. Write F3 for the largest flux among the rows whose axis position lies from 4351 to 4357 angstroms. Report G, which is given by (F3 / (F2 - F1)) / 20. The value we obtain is -0.33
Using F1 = 44.2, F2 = 38.34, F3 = 38.84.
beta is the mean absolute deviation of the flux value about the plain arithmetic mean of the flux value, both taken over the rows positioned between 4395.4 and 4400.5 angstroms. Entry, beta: 1.5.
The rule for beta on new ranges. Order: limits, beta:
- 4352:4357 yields 0.5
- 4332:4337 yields 1.6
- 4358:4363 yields 2.2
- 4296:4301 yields 1.2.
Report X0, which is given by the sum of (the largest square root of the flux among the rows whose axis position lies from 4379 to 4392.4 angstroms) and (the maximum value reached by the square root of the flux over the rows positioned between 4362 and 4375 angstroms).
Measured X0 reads 13.10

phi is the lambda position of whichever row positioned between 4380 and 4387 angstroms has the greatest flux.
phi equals 4380.76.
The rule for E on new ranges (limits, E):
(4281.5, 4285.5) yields 0.0321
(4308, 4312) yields 0.0414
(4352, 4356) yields 0.0263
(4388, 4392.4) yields 0.0318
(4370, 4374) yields 0.0285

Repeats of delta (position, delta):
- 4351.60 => 35.66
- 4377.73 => 32.42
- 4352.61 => 38.09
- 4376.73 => 41.45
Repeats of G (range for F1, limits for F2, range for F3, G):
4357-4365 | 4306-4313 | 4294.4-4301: -0.16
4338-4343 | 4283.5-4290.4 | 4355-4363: -0.23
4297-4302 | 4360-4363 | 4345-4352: 0.14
